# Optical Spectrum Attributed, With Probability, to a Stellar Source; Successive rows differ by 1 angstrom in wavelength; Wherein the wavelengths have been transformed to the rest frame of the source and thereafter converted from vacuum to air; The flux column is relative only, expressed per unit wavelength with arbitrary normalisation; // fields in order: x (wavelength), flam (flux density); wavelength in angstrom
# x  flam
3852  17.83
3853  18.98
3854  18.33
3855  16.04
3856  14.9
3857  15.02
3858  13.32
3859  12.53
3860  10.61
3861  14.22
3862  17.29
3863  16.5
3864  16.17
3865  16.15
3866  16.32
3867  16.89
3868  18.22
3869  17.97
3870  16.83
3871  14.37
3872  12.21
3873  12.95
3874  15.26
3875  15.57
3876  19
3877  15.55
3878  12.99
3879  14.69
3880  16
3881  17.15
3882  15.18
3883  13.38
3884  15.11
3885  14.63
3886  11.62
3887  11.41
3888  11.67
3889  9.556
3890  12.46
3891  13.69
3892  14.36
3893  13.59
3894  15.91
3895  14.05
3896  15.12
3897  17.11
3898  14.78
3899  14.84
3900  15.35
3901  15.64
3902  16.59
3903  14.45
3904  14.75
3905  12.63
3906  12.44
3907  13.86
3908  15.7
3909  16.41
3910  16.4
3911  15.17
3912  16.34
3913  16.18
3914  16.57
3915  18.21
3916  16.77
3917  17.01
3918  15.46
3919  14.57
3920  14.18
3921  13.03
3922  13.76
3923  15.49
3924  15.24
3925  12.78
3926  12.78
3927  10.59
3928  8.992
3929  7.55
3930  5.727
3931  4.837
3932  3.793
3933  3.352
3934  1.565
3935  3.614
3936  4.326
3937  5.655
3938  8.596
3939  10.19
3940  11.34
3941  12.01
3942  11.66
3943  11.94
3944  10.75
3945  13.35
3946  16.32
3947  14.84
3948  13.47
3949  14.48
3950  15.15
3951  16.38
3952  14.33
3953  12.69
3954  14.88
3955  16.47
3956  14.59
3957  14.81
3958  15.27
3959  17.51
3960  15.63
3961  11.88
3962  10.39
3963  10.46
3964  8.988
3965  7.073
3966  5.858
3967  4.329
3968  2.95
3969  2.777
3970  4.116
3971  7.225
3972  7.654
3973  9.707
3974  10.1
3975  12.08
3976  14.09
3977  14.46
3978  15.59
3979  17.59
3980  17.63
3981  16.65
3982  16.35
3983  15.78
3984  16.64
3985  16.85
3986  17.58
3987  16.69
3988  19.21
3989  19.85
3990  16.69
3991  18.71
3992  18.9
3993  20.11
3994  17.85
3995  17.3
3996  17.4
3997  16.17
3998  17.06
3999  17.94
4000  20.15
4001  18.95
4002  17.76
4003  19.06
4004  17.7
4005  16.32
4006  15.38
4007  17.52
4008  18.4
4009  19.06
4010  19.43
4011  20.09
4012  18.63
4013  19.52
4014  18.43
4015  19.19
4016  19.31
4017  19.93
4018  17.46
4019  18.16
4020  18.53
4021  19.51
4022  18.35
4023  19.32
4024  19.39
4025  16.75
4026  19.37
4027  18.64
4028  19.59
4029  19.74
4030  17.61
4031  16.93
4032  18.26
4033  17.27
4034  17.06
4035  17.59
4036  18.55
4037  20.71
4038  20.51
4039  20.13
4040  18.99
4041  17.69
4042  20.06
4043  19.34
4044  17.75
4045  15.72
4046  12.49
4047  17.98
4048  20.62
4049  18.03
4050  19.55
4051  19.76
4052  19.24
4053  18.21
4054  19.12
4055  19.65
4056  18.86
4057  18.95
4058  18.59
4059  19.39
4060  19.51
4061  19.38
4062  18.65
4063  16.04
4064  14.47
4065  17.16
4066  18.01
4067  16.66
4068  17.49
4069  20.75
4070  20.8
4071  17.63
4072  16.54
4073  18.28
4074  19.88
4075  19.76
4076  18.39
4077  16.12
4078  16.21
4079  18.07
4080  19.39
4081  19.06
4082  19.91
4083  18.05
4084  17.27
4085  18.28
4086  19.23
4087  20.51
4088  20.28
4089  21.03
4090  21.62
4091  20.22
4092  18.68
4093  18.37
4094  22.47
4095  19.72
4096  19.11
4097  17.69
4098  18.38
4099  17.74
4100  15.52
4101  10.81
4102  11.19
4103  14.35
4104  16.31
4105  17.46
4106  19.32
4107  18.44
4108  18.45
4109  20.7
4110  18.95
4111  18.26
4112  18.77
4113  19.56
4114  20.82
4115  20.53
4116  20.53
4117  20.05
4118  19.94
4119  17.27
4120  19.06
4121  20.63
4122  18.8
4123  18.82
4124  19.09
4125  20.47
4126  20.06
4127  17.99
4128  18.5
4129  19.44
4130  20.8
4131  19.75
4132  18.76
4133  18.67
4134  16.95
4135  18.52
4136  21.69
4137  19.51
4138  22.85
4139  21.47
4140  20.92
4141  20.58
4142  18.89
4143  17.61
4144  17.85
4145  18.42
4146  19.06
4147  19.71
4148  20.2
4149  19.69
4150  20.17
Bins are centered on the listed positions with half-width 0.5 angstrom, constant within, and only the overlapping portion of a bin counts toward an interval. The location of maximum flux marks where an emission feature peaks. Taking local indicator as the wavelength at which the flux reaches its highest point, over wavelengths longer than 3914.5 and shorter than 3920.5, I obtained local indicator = 3915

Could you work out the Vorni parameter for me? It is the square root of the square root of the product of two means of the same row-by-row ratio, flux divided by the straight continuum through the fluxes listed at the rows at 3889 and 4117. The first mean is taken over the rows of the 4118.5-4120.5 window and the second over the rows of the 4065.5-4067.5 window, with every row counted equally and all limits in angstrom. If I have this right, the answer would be 0.97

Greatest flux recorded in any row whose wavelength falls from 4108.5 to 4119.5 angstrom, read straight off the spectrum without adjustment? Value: 20.82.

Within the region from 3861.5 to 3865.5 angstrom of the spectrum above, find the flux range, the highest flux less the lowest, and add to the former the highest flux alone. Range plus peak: 18.4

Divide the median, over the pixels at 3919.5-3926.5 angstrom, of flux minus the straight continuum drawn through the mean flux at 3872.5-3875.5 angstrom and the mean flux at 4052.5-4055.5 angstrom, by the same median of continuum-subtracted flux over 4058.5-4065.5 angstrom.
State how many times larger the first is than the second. 4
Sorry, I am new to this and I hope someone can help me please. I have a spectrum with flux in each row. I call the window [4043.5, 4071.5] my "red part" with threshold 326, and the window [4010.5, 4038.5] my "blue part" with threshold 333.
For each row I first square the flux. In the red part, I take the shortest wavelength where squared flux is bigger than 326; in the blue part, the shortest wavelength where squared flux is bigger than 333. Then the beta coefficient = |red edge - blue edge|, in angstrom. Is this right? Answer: 37 angstrom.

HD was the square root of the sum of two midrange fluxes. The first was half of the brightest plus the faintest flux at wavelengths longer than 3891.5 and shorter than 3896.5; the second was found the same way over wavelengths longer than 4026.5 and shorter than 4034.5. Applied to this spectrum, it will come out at 5.8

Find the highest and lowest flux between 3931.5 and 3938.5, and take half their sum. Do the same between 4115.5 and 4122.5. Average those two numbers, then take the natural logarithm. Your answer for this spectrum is 2.49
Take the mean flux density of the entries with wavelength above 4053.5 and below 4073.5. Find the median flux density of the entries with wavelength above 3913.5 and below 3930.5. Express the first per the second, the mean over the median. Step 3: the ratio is 1.3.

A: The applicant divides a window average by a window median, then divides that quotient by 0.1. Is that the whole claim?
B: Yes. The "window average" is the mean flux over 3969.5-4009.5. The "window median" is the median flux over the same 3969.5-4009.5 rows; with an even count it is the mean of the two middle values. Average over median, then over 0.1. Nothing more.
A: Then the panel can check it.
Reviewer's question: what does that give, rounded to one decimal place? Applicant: 9.4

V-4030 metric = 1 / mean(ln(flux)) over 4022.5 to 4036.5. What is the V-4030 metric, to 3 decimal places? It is 0.344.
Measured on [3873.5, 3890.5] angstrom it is 0.379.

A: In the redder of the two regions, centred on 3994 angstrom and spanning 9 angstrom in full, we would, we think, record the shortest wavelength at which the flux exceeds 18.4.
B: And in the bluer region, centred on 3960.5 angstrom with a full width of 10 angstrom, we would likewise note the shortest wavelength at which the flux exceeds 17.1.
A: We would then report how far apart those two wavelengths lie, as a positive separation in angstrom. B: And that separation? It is 32 angstrom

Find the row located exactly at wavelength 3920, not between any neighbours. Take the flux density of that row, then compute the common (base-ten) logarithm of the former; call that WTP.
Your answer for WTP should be 1.15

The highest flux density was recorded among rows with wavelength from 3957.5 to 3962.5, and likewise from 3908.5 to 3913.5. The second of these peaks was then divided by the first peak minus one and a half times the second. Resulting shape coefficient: -2.3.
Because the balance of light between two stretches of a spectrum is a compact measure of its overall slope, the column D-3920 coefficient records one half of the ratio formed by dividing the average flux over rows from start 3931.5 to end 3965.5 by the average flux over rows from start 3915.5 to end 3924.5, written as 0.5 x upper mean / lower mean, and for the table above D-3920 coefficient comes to 0.38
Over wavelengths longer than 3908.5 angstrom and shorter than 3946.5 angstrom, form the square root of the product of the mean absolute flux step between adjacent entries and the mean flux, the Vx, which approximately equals 3.7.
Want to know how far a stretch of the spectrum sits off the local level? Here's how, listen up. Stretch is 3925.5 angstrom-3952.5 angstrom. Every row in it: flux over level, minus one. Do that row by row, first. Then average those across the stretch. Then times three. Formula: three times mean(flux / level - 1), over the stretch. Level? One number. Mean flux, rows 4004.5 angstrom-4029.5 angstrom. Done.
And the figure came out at -1.41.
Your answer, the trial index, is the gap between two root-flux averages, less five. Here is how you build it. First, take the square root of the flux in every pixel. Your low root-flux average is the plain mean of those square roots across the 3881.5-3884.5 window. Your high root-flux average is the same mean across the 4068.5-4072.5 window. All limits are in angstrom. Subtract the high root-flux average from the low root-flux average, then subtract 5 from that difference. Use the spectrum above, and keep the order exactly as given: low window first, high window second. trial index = -5.5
